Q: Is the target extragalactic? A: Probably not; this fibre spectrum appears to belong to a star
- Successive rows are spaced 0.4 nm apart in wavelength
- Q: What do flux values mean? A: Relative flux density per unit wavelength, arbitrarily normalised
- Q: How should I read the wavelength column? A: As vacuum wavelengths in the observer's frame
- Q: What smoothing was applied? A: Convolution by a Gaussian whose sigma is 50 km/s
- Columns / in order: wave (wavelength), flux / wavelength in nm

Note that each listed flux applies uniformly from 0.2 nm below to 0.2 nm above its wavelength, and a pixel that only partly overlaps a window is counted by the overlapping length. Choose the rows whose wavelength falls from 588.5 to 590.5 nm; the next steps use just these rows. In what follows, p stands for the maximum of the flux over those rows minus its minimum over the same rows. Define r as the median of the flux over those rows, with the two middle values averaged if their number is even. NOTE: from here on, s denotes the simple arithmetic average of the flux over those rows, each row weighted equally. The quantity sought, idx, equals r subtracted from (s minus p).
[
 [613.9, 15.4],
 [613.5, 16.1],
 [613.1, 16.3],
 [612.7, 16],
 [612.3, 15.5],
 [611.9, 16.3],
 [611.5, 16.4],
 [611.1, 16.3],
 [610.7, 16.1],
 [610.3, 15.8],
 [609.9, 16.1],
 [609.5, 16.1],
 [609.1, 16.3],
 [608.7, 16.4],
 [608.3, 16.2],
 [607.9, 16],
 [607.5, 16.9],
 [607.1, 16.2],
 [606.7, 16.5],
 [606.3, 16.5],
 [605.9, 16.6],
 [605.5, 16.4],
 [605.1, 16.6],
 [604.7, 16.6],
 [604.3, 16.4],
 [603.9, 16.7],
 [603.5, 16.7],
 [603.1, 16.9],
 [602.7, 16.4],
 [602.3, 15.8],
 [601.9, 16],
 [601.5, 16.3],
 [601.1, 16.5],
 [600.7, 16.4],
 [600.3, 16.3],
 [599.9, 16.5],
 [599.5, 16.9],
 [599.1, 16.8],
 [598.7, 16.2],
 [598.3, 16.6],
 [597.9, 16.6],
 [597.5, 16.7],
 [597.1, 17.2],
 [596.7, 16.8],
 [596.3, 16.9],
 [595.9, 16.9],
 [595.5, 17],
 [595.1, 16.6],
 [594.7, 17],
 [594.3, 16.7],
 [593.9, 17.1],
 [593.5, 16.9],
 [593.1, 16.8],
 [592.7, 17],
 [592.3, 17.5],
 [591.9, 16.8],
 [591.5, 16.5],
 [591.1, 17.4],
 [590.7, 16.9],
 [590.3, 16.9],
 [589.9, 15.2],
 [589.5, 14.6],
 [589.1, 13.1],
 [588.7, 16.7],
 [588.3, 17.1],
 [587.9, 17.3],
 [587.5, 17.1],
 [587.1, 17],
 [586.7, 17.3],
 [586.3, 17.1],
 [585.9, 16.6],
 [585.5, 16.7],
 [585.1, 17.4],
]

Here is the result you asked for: -3.7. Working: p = 3.8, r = 15.2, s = 15.3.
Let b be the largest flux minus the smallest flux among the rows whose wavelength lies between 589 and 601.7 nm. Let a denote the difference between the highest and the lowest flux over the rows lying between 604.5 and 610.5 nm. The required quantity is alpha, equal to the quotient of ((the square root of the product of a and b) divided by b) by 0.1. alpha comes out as 5.00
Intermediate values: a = 1.10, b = 4.40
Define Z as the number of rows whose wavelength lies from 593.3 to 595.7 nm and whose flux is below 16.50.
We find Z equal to 0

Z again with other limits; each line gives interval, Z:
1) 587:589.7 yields 2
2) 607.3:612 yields 11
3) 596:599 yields 1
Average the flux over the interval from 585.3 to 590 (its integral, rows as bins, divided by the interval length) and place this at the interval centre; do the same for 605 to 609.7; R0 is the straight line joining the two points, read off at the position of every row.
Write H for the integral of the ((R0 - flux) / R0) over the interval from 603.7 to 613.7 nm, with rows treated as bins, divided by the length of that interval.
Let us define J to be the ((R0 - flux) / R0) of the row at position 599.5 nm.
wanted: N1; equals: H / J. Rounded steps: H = 0.006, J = -0.03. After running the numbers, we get -0.18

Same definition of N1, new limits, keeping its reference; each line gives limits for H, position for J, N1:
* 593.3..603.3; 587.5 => 0.36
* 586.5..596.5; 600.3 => -4.30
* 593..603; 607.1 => -1.46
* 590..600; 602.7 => 20.06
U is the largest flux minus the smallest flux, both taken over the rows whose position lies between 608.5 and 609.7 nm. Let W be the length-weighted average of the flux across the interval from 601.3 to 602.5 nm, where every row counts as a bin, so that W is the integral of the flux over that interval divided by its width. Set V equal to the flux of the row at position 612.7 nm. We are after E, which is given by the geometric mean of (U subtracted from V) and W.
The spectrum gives 15.9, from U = 0.30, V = 16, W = 16.03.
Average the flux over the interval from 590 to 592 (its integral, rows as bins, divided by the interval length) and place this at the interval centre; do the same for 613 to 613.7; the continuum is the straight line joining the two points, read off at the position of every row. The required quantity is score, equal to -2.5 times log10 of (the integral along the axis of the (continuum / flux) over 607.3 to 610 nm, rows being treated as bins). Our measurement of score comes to -1.1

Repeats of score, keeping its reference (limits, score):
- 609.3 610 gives 0.4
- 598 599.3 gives -0.3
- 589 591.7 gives -1.1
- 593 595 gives -0.7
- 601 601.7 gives 0.4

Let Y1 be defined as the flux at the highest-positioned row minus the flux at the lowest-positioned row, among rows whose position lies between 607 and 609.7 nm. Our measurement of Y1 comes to -0.1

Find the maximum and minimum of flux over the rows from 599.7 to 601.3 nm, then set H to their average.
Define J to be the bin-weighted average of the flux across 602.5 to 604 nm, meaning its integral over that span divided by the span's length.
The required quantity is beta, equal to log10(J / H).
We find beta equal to 0.007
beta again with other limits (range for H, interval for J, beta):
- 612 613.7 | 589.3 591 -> 0.002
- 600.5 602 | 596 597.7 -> 0.017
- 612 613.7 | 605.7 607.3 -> 0.015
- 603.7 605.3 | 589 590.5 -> -0.041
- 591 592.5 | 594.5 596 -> -0.003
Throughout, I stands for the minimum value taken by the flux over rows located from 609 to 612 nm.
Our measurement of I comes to 15.8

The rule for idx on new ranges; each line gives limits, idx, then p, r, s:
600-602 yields -0.5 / 0.5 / 16.3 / 16.3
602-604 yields -1.3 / 1.1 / 16.7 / 16.5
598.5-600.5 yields -0.7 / 0.7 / 16.5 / 16.5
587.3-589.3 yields -5.0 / 4.2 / 17.1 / 16.3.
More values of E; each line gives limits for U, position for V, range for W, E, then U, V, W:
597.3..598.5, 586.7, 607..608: 16.8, 0.10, 17.3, 16.42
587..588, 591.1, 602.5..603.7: 16.9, 0.30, 17.4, 16.67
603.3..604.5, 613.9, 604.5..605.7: 15.8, 0.30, 15.4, 16.53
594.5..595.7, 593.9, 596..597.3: 16.8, 0.40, 17.1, 16.96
